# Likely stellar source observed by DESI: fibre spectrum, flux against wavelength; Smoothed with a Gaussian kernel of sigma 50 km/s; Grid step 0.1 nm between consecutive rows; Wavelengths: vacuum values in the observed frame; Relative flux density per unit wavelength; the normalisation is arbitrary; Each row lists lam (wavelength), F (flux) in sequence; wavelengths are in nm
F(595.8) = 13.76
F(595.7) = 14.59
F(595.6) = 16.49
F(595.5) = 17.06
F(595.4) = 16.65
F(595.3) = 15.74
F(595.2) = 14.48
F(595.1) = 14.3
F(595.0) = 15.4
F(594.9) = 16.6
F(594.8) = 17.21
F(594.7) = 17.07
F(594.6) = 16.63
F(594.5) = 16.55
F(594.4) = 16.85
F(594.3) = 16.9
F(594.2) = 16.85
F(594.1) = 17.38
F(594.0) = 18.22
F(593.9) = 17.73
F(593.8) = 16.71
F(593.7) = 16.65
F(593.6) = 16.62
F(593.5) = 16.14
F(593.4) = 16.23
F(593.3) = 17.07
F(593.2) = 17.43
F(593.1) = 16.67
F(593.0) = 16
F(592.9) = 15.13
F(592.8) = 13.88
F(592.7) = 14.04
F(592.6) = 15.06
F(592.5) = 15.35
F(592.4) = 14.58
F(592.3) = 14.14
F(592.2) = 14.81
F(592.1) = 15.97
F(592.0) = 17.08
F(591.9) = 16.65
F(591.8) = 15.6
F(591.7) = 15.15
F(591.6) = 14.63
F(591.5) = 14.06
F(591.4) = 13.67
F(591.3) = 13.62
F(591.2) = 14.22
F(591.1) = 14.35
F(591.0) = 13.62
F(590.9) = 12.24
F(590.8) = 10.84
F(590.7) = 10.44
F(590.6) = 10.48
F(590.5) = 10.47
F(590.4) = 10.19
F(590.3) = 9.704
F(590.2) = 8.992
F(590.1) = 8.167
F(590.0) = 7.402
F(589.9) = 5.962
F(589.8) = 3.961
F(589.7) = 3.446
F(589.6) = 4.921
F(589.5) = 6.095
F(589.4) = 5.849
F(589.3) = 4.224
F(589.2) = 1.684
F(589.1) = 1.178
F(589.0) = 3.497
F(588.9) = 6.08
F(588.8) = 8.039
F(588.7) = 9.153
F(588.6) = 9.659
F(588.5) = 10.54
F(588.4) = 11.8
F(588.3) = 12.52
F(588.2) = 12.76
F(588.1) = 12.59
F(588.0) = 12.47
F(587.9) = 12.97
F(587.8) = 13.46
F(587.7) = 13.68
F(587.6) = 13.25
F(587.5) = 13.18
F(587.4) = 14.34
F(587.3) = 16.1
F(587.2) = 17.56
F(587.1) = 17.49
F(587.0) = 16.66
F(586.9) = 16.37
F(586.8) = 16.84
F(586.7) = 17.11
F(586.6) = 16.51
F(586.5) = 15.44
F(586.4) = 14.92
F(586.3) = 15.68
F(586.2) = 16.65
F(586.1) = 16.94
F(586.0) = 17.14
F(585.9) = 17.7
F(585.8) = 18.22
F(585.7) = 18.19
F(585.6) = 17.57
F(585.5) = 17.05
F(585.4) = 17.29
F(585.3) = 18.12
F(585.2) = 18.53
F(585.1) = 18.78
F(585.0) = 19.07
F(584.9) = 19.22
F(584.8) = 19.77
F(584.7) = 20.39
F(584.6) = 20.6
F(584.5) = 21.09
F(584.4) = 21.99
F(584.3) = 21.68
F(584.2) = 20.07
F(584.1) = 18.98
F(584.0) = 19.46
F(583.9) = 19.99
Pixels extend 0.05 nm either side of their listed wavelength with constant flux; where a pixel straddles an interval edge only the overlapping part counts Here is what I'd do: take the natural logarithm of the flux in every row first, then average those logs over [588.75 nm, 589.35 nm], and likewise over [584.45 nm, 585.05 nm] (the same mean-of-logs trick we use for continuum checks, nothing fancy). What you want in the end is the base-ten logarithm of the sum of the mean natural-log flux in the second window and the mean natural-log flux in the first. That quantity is 0.624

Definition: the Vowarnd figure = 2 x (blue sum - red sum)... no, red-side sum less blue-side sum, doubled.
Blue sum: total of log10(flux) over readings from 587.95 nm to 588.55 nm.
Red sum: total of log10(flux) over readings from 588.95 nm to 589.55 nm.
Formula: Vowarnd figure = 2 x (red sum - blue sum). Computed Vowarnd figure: -7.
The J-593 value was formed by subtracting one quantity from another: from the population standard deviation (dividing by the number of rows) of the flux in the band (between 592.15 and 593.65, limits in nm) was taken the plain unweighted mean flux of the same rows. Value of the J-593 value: -14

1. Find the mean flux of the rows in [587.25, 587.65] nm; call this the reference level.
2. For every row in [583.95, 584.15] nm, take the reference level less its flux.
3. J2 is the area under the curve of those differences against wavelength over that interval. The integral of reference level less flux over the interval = -1.0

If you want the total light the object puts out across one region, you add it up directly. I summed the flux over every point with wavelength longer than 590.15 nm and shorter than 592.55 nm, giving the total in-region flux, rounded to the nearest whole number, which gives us 321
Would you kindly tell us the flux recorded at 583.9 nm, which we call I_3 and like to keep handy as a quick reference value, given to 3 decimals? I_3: 19.990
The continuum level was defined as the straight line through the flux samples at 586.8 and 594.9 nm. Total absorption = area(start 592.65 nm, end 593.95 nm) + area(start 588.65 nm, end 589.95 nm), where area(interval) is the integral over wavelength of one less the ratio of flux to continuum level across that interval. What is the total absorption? 1.0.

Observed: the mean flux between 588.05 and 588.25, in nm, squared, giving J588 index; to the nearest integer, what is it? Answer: 161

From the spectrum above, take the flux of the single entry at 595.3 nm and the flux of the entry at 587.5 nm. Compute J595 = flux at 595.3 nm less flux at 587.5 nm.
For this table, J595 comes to 3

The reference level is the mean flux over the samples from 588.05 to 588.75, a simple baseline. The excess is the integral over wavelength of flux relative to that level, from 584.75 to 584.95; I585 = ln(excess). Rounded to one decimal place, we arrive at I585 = 0.5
